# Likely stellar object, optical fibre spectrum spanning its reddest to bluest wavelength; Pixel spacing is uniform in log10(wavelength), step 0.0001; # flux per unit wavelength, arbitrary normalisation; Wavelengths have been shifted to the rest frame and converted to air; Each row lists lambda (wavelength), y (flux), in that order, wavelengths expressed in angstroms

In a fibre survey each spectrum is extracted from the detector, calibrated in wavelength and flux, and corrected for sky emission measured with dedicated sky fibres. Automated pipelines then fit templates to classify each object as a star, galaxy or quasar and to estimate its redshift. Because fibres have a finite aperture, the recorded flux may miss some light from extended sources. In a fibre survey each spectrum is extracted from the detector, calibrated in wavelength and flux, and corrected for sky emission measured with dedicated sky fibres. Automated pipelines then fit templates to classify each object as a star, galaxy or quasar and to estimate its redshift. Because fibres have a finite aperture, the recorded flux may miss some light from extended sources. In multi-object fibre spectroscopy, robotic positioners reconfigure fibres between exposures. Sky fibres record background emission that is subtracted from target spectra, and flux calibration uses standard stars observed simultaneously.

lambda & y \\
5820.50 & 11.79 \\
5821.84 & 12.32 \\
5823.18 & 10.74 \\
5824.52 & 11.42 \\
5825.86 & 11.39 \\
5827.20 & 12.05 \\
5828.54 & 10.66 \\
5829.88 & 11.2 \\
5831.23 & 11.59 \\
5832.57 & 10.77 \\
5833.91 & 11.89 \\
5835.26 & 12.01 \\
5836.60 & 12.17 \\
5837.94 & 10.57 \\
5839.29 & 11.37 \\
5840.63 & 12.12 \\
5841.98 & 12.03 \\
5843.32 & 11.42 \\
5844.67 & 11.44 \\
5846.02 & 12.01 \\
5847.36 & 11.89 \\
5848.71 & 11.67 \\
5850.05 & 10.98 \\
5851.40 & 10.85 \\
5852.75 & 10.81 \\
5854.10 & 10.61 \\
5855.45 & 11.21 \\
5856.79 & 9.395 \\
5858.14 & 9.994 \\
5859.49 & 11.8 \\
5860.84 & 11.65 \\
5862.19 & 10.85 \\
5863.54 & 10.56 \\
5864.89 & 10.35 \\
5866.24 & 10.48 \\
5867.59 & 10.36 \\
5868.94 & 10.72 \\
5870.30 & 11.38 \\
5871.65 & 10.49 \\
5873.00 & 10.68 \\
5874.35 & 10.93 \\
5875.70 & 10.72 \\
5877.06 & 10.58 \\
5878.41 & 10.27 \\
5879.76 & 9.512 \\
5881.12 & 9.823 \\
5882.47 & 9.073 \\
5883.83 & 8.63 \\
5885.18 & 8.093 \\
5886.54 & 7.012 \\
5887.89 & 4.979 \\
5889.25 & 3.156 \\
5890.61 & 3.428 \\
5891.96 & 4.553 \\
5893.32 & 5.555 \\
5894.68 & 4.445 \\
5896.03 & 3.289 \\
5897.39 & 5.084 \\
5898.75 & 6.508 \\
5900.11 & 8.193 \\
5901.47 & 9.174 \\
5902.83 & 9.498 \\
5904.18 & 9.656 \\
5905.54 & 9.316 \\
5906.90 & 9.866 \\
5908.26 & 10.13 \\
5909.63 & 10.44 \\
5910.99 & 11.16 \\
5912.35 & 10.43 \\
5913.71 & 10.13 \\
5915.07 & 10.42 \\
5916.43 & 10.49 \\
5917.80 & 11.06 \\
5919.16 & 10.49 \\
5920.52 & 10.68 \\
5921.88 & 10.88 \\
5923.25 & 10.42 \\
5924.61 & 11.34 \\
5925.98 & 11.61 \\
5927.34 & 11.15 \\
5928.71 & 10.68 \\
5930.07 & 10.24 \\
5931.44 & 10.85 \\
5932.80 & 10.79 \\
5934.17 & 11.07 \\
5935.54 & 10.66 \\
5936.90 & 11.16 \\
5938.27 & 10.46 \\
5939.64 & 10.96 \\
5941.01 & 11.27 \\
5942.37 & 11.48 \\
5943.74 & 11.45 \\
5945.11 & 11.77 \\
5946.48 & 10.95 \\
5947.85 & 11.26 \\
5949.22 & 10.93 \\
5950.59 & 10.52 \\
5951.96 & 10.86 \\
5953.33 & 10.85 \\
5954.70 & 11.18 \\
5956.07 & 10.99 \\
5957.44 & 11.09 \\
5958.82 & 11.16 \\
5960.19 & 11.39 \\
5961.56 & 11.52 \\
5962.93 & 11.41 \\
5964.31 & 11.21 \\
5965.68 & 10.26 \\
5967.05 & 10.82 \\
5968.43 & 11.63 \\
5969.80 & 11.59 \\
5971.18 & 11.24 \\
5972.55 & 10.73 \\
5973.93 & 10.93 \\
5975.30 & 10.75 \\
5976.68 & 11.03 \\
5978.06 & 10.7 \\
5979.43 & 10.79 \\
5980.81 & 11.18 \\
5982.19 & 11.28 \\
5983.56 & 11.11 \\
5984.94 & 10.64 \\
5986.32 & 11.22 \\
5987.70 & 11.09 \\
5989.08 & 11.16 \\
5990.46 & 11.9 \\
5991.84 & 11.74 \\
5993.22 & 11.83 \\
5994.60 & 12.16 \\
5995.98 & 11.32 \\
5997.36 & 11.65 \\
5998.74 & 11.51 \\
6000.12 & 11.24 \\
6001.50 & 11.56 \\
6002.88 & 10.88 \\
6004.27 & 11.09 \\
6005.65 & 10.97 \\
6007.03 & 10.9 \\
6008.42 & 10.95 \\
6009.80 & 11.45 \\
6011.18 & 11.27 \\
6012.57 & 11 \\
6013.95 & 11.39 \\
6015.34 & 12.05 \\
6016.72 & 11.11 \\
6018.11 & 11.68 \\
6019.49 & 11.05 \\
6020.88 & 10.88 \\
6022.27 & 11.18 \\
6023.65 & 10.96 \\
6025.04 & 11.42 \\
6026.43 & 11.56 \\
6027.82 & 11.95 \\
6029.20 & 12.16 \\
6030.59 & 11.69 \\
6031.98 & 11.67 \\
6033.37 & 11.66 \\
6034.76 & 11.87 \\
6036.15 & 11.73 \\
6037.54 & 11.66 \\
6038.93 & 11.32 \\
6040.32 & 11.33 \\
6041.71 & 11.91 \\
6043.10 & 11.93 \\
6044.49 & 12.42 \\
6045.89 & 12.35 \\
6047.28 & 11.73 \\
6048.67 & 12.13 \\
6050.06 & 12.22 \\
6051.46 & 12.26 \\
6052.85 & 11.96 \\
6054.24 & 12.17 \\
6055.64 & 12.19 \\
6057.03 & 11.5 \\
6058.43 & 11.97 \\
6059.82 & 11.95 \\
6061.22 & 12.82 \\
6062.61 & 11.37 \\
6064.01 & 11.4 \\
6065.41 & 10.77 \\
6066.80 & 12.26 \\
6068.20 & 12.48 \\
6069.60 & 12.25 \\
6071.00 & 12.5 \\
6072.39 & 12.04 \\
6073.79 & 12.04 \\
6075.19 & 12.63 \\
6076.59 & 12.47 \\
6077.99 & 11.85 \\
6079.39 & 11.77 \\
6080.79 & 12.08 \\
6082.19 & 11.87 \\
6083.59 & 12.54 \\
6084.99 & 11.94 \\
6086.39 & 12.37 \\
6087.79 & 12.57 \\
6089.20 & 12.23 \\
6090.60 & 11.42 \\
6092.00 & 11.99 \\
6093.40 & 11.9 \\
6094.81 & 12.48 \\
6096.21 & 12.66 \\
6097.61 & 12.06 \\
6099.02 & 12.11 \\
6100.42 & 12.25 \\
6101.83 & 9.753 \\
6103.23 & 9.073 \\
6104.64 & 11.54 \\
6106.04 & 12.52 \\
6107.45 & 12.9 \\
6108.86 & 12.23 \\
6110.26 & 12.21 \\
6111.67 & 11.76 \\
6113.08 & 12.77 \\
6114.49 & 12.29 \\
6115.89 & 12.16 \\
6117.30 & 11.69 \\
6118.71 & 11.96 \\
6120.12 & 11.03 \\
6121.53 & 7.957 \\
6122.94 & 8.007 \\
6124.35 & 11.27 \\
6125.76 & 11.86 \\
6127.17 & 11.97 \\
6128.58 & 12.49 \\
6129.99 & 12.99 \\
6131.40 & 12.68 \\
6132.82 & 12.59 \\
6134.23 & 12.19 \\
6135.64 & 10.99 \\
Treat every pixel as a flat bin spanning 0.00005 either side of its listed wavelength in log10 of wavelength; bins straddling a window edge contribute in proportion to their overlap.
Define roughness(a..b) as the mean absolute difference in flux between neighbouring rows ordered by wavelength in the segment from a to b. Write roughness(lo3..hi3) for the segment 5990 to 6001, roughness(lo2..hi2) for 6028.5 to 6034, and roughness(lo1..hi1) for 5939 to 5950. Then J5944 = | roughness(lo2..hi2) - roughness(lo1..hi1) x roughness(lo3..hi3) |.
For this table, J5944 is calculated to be 0.1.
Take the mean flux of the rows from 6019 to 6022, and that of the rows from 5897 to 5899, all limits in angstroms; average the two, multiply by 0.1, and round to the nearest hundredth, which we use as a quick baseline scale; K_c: 0.84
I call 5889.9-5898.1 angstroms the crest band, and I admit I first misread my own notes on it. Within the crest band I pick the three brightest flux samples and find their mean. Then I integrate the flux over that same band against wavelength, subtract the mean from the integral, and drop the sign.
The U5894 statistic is 31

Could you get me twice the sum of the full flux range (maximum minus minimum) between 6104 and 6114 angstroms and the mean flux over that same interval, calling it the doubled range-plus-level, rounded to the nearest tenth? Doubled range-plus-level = 27.3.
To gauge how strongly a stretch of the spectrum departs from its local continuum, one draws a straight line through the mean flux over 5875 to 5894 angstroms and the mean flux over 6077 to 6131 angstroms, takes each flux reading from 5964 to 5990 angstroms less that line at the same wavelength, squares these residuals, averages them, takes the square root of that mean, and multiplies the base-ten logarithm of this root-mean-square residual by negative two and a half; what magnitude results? -0.61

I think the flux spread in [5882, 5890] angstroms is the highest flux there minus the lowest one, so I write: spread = 5.9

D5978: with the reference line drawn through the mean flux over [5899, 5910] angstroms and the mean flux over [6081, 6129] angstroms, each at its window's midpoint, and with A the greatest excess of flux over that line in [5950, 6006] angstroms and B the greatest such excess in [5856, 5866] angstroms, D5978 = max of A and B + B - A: 4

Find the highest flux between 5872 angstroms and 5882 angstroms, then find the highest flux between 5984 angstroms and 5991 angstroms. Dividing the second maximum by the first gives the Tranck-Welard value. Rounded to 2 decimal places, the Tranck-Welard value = 1.09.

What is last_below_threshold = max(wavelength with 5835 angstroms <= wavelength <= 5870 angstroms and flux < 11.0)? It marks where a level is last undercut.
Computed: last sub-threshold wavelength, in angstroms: 5868.94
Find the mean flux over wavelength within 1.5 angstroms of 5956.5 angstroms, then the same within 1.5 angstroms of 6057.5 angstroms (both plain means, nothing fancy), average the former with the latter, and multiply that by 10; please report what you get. 114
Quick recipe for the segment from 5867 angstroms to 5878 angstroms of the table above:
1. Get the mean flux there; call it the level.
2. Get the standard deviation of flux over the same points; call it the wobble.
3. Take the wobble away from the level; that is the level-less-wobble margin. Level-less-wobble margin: 10.4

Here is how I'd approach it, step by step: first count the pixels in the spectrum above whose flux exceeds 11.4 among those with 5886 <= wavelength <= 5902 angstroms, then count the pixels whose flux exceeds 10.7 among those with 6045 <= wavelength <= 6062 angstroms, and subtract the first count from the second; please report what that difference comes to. 12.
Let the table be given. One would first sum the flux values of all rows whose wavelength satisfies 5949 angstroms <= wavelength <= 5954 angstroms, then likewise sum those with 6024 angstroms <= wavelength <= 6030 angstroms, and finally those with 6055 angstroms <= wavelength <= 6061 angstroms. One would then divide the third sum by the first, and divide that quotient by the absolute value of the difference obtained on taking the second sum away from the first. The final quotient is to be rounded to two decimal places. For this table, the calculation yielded 0.28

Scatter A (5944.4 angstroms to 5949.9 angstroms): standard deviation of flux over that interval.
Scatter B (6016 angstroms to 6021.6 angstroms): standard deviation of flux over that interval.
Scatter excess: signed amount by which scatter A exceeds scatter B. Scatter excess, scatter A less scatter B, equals 0.04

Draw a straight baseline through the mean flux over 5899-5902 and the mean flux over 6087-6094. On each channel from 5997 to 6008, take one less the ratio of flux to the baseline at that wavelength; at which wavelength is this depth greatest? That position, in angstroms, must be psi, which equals 6007.03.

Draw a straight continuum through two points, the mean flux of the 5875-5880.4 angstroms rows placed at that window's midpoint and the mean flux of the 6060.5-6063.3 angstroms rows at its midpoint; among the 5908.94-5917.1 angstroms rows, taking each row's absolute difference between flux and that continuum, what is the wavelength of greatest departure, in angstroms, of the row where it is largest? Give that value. 5910.99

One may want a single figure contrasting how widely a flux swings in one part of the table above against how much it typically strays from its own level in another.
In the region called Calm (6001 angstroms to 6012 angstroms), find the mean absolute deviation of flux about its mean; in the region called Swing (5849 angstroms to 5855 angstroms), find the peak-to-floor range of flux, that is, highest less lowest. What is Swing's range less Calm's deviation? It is 0.2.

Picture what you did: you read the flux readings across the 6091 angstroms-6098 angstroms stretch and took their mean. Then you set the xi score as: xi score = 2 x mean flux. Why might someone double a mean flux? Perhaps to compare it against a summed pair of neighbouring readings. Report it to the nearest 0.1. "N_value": 24.4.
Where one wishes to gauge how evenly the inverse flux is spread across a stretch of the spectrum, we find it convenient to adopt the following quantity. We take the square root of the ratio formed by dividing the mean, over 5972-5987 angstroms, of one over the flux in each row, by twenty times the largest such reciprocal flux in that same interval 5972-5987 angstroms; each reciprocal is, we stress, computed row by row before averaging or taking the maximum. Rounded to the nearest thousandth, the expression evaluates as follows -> 0.221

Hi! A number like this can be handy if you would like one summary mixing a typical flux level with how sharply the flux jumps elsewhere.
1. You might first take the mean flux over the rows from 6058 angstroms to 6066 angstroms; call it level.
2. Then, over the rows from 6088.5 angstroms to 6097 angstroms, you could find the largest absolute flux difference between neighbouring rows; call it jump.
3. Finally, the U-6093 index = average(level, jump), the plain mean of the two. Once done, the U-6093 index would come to 6.3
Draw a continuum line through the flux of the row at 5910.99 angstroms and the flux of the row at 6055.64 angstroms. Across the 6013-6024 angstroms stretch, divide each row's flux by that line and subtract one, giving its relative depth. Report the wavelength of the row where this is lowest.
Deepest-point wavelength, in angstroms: 6020.88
